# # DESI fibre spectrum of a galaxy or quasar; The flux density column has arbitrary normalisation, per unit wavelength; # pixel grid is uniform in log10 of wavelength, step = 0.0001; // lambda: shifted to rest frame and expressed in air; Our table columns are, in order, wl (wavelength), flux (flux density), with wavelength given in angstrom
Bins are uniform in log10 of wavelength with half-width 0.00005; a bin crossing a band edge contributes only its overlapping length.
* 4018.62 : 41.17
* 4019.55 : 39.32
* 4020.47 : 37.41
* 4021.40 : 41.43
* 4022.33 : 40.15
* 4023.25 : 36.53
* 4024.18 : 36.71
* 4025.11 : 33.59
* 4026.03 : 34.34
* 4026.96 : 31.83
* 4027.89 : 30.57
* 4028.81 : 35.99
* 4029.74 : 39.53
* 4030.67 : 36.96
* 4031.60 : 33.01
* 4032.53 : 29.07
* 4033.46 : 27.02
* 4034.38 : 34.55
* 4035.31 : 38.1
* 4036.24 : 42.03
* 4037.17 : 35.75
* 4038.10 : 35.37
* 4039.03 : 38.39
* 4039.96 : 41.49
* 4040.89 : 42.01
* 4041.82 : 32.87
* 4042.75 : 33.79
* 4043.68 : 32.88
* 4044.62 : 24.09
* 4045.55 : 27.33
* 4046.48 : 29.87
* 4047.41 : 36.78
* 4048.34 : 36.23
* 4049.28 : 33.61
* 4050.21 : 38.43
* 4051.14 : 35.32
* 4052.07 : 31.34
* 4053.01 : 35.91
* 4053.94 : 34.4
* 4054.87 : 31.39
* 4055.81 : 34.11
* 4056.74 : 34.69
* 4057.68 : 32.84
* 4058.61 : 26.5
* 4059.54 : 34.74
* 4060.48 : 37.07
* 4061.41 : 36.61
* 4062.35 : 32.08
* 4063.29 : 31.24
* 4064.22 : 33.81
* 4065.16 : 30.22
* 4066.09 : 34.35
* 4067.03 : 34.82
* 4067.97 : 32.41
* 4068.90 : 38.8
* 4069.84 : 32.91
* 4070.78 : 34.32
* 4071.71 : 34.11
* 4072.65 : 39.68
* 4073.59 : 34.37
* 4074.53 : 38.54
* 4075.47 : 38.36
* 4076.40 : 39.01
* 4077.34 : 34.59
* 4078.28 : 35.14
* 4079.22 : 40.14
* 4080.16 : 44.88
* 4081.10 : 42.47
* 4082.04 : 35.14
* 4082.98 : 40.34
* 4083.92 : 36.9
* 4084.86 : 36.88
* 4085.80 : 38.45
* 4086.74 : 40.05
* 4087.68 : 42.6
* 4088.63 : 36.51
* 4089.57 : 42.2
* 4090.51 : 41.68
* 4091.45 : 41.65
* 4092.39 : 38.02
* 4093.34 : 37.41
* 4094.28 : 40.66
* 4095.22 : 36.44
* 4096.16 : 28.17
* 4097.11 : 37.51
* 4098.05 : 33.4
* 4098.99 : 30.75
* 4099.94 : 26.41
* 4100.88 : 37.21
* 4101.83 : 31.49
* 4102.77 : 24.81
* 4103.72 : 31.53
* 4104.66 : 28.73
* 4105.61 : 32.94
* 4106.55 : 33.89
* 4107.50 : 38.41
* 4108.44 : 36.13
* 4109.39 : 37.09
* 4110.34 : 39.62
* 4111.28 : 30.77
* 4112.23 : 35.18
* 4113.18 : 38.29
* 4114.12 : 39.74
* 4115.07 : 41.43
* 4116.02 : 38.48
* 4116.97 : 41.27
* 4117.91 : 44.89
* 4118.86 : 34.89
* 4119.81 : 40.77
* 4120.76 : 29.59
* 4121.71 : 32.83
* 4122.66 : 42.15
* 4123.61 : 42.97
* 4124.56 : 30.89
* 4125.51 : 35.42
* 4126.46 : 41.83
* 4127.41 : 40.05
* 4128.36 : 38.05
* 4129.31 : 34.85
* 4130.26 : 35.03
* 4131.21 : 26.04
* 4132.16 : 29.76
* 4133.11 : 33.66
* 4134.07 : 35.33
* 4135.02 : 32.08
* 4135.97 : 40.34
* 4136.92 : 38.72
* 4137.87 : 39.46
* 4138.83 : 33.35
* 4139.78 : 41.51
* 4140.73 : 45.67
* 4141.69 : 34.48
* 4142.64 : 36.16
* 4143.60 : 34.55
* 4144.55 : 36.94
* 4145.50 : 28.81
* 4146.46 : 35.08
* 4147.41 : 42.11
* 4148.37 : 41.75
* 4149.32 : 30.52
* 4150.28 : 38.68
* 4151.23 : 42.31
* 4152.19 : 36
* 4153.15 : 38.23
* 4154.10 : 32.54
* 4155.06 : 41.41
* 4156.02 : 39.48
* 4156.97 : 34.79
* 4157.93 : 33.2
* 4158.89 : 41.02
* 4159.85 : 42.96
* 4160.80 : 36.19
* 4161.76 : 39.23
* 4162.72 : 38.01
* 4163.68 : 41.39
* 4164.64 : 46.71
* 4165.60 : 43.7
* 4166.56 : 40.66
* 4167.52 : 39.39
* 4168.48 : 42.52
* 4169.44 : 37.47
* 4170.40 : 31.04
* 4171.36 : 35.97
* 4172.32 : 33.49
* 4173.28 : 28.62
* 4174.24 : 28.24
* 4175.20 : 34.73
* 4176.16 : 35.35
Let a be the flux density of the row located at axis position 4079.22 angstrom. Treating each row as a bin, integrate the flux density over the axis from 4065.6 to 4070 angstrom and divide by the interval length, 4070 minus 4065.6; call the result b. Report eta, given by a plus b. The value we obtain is 75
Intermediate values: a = 40.14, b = 34.8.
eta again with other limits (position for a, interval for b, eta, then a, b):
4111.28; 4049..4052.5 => 66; 30.77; 34.8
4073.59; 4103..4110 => 68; 34.37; 33.9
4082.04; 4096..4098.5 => 69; 35.14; 33.6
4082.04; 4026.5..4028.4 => 67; 35.14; 31.4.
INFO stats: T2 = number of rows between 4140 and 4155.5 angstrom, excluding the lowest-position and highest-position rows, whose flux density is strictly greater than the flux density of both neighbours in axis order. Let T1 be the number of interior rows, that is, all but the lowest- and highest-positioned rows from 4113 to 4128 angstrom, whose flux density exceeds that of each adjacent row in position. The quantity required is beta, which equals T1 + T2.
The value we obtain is 10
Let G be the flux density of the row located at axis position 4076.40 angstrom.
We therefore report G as 39.01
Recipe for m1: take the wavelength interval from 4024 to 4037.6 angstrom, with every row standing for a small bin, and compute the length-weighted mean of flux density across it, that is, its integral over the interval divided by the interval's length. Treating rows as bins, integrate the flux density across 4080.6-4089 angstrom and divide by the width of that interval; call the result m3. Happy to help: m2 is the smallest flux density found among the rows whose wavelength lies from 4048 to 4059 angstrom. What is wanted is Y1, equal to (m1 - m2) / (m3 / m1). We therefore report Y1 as 7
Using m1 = 34.6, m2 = 26.5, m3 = 39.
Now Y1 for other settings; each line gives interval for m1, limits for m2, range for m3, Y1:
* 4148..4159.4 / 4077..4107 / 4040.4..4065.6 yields 14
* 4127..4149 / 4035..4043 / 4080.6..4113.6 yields 3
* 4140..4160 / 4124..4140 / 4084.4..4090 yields 11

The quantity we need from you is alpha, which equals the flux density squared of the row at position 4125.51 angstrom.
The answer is 1255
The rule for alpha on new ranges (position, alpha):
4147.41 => 1773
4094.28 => 1653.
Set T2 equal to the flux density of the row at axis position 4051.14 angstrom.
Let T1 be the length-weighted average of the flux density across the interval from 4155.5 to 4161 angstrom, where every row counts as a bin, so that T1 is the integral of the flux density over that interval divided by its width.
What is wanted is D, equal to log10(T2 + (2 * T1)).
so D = 2.05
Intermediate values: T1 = 38.1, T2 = 35.32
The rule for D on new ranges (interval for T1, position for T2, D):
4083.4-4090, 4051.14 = 2.05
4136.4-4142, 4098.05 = 2.05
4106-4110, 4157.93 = 2.03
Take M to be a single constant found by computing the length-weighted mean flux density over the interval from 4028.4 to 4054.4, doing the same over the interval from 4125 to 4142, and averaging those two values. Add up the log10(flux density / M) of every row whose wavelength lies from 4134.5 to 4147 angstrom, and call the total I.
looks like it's 0.1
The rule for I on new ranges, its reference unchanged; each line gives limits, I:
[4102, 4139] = 0.0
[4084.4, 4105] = -0.1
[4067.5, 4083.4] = 0.3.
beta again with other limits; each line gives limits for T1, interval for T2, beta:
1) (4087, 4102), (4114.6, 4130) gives 8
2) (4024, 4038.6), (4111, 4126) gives 7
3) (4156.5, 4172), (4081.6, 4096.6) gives 8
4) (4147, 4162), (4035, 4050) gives 8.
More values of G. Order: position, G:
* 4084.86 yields 36.88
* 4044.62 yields 24.09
